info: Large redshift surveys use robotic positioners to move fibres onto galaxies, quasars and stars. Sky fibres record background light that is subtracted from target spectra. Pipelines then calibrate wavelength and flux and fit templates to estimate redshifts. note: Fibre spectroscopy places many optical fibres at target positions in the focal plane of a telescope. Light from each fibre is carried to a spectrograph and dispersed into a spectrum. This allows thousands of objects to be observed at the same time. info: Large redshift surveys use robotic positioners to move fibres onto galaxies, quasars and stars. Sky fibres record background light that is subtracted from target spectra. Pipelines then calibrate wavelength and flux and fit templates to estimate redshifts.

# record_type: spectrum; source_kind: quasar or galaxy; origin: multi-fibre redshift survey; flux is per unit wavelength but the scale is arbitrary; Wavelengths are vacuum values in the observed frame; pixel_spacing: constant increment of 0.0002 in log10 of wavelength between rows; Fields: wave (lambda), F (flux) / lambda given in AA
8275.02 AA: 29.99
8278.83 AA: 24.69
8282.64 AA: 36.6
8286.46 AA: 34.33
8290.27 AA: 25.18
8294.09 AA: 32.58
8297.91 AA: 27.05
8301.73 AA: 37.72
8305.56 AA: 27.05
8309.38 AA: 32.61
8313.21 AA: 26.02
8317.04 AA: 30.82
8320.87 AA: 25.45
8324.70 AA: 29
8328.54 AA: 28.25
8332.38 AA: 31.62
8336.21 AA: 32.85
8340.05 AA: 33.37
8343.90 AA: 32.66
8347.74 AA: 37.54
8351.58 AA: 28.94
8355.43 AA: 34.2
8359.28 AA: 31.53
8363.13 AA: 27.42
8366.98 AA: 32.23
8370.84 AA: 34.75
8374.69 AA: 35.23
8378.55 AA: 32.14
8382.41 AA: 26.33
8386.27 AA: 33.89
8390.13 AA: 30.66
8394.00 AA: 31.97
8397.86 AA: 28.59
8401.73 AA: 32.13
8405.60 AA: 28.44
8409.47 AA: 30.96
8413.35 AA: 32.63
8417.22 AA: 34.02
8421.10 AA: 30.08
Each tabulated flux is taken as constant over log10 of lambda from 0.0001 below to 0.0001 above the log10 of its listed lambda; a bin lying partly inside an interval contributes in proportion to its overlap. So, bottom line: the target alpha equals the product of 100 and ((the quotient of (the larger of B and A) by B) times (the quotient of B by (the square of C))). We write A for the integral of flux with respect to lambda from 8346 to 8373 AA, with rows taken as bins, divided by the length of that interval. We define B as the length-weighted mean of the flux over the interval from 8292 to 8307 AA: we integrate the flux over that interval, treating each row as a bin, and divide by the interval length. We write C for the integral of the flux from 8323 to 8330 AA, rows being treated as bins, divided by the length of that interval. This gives 3.95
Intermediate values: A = 32.4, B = 31.1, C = 29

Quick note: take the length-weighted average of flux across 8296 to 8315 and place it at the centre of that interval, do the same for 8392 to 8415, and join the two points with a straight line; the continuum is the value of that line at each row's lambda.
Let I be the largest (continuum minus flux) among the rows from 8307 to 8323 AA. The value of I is 4.8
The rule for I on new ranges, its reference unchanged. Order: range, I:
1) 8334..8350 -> -2.3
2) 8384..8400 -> 2.1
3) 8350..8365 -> 3.1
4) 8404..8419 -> 2.3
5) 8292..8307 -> 3.1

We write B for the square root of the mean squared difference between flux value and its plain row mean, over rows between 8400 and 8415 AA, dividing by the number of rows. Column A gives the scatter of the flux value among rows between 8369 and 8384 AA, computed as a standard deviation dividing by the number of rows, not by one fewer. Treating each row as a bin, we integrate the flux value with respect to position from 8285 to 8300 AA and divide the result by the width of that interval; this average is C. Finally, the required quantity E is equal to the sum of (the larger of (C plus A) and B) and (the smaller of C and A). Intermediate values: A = 3.5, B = 1.6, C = 29.8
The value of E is 36.8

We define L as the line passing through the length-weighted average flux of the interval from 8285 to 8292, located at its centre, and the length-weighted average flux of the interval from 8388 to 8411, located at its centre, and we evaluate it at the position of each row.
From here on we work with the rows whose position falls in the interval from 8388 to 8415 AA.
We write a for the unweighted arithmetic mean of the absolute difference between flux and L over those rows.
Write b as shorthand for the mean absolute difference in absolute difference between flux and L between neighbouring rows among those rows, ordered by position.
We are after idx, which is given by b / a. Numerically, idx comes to 0.68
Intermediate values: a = 1.4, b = 0.95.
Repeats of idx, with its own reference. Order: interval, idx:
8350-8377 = 0.60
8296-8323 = 0.83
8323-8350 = 0.46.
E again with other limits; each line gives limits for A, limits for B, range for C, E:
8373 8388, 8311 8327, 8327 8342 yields 38.4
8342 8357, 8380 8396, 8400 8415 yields 37.2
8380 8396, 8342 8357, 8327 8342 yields 37.2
